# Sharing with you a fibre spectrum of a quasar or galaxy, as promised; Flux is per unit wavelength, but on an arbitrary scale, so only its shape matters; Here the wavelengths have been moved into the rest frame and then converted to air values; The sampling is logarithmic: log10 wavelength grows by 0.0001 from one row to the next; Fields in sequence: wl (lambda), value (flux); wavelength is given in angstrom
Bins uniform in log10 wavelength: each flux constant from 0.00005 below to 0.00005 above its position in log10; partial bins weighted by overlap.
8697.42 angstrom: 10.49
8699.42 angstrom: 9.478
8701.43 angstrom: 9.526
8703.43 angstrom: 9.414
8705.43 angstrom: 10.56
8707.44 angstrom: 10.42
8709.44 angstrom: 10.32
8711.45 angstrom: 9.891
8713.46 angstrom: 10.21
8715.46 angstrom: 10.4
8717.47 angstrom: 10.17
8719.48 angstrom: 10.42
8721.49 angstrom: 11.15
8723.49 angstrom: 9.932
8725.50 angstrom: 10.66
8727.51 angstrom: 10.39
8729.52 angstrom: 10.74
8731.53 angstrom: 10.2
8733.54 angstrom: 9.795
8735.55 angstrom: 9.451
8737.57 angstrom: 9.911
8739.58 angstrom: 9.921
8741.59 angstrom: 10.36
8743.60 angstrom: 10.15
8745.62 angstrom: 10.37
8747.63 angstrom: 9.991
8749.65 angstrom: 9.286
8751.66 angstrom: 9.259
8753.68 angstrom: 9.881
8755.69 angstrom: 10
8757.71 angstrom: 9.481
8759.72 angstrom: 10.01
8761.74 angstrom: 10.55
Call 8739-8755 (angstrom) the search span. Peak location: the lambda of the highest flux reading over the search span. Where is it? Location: 8745.62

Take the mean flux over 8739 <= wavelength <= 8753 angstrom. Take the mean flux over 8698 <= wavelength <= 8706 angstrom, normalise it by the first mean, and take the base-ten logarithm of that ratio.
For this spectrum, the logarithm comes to -0.007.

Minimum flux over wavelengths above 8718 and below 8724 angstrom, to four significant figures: 9.932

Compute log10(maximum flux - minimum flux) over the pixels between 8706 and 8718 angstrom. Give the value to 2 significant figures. -0.28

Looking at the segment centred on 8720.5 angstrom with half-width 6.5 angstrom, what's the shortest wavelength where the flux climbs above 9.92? 8715.46 angstrom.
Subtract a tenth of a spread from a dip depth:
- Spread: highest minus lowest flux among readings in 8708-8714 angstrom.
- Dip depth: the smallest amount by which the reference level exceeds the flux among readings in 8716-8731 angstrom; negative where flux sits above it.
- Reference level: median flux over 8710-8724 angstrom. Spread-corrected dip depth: -1.0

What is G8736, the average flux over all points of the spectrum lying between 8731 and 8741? 9.9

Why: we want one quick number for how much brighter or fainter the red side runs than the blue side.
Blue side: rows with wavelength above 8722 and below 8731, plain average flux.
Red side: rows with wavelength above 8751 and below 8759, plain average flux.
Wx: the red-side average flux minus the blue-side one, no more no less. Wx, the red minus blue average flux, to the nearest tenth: -0.8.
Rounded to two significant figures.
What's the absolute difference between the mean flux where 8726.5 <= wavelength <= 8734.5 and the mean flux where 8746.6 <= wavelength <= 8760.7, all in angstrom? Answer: 0.58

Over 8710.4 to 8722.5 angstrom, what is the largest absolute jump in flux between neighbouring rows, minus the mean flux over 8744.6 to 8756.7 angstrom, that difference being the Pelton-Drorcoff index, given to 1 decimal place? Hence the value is -9.1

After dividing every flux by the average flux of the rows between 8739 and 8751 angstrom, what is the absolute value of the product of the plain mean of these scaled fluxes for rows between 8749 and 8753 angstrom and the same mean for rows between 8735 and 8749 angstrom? 0.93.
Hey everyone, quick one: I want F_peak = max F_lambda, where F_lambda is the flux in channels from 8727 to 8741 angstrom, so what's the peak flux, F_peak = 10.74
